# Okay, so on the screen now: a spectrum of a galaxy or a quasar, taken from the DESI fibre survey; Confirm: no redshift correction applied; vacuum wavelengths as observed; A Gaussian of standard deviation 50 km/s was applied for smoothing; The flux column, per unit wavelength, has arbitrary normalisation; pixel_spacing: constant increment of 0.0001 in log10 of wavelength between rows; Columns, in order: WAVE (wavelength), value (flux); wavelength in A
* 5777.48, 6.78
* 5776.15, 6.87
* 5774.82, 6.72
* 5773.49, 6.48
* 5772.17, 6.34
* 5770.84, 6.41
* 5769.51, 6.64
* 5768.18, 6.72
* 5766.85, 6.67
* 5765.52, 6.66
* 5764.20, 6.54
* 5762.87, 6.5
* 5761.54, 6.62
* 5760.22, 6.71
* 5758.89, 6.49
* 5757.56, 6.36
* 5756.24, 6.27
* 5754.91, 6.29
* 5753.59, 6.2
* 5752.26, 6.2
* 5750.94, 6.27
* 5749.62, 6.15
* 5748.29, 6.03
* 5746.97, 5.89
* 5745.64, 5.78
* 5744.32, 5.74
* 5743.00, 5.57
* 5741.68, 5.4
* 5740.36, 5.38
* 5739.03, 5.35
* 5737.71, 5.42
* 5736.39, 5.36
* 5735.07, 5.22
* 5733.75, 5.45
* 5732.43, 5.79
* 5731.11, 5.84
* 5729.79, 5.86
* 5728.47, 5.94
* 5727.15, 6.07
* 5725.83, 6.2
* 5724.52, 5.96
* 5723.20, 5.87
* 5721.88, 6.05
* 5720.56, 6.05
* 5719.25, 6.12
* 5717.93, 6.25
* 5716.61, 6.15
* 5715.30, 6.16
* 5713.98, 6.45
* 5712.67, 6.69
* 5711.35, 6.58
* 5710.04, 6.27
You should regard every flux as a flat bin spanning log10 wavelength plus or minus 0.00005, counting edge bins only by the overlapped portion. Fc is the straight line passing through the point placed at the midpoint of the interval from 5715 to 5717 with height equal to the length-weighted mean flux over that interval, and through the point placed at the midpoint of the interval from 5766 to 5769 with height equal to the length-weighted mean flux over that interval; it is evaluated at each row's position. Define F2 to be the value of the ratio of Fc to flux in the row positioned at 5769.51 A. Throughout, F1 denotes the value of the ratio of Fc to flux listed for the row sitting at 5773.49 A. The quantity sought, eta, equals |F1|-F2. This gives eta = 0.031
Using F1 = 1.04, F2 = 1.01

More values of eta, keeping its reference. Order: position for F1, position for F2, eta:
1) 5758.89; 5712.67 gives 0.098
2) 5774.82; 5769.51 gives -0.004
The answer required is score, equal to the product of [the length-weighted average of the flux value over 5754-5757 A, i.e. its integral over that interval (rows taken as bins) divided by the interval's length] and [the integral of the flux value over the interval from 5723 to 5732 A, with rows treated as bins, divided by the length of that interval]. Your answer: 38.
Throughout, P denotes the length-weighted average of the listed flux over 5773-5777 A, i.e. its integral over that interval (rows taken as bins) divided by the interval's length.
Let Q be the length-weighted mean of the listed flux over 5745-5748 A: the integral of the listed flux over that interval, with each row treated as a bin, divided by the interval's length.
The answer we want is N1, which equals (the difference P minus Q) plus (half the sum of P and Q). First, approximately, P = 6.7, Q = 5.85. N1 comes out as 7.1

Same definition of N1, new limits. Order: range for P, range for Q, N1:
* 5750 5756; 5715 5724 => 6.3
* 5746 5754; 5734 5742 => 6.5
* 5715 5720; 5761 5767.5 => 6.0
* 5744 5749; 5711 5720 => 5.6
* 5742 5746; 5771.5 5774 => 5.3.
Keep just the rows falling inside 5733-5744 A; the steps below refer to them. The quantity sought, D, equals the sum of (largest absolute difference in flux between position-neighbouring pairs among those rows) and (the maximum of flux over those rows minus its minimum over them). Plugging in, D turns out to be 0.58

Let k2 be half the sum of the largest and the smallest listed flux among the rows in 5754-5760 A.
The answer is 6.4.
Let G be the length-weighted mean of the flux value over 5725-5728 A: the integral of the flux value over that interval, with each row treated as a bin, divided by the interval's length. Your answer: 6.1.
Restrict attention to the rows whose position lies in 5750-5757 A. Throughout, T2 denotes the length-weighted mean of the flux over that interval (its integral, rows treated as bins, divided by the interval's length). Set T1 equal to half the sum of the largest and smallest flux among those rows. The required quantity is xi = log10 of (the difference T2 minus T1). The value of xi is -2.2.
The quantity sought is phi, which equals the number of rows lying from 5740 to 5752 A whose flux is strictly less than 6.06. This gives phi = 7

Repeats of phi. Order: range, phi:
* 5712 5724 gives 3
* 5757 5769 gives 0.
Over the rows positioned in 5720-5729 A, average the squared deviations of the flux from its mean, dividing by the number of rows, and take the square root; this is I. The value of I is 0.10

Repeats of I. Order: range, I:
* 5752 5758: 0.06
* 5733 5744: 0.09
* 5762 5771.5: 0.10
